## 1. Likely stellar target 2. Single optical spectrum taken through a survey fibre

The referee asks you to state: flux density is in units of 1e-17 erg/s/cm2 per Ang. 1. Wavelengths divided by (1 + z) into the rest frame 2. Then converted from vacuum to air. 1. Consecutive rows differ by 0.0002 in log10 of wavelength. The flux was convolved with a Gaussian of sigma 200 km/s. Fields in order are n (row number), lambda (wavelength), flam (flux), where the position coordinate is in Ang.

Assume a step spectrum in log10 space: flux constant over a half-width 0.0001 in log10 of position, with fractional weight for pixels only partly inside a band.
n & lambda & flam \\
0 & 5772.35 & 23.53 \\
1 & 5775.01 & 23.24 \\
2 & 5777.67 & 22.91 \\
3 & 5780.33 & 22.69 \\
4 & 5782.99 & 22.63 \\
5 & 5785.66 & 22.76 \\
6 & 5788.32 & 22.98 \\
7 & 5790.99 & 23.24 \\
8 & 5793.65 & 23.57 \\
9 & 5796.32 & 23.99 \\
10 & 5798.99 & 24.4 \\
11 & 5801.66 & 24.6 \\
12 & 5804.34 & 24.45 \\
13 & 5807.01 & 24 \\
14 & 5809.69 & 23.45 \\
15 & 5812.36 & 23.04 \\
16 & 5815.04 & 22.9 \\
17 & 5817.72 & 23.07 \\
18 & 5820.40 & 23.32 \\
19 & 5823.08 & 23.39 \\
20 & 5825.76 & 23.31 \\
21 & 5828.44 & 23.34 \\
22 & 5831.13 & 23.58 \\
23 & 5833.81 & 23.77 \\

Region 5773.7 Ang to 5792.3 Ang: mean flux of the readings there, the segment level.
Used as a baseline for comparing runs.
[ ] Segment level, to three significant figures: 22.9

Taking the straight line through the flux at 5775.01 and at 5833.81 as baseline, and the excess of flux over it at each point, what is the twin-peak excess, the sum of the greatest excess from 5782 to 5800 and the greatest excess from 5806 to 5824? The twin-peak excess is 1.4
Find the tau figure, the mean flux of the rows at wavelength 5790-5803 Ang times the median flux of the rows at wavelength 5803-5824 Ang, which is 560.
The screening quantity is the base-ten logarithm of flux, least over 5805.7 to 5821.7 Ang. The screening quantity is 1.36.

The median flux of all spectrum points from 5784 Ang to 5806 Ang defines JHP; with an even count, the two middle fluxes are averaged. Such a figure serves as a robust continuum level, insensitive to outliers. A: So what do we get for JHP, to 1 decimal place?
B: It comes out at 23.8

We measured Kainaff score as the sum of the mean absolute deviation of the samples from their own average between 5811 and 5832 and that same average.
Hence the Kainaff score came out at 23.4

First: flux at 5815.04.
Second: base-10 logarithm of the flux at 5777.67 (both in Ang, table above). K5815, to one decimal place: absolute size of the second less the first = 21.5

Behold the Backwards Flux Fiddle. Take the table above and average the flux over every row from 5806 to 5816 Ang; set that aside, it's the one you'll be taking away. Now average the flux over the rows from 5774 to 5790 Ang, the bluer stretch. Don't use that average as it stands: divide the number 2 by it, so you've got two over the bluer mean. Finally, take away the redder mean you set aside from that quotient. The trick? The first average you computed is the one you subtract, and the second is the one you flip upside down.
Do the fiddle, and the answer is -23.3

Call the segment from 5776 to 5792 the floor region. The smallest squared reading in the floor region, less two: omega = 510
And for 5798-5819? 522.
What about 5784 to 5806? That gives 516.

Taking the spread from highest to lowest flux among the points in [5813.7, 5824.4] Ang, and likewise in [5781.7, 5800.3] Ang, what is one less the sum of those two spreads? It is -1.3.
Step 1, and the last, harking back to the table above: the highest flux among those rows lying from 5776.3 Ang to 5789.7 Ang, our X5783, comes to 22.98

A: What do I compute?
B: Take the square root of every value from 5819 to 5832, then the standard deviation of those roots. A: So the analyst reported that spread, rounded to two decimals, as 0.01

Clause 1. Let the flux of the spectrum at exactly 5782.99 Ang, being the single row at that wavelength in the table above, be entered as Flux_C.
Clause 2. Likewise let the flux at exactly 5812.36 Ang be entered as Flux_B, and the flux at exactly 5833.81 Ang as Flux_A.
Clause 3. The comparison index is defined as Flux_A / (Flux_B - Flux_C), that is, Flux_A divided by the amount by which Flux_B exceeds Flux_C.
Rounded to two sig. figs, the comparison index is 58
